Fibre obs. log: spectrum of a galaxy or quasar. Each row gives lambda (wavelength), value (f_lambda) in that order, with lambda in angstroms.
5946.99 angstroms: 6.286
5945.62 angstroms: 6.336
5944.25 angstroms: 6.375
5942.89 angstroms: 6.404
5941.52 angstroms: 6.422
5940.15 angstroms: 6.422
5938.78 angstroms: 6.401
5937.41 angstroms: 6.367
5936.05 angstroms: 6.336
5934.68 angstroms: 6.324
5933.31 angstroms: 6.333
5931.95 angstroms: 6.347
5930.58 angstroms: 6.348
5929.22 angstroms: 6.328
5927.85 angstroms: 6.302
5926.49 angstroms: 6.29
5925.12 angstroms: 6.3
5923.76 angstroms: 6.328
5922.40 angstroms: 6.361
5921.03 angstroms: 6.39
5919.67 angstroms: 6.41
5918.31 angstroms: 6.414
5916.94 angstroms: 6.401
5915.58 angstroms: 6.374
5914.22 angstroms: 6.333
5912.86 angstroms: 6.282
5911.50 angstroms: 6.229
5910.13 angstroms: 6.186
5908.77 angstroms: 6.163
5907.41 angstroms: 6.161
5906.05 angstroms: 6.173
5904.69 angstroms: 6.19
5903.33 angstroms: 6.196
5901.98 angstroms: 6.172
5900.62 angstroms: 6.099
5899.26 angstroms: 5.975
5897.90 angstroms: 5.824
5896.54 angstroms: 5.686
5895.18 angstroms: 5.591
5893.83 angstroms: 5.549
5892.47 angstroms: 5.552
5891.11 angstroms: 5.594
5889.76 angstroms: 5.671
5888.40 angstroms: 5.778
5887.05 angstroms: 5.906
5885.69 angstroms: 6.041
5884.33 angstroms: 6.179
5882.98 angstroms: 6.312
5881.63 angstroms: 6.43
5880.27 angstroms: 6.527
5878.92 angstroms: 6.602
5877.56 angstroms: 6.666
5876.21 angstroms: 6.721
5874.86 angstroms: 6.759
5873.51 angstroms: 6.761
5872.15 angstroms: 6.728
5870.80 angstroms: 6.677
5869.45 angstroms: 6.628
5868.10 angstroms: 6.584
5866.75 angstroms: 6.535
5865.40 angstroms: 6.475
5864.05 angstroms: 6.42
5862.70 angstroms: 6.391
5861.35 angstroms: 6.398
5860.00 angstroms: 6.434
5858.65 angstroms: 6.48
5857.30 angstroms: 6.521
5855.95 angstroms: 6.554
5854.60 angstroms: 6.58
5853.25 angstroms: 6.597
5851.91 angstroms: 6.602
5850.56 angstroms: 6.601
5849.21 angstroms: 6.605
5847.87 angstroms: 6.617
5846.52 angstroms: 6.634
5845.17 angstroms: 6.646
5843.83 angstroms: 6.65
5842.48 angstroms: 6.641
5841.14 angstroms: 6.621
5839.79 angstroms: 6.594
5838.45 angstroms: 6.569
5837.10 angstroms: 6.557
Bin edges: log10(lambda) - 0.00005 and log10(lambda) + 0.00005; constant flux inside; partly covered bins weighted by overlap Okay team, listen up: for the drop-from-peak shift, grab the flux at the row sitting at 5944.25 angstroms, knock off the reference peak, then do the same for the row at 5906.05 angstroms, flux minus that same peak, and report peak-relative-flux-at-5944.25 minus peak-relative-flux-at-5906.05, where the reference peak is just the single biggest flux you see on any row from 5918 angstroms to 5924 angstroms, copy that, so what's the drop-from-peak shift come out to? 0.20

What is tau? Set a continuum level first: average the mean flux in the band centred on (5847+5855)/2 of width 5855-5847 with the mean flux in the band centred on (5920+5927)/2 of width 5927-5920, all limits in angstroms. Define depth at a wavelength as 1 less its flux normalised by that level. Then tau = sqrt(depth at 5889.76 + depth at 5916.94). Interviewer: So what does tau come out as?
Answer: 0.37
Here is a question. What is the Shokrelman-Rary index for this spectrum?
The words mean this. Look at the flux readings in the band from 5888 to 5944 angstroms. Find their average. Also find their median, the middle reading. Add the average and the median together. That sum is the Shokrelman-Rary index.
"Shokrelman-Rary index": 12.5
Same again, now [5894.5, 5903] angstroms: 11.8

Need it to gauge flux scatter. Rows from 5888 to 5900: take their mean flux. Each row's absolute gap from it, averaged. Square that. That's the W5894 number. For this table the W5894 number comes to 0.013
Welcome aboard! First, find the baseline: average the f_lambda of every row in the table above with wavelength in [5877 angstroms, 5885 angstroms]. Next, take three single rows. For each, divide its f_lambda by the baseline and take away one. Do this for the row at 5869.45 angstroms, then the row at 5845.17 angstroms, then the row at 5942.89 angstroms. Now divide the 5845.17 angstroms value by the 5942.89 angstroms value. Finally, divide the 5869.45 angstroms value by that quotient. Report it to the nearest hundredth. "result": -0.01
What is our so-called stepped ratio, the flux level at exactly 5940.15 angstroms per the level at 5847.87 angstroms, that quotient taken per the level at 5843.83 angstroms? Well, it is 0.146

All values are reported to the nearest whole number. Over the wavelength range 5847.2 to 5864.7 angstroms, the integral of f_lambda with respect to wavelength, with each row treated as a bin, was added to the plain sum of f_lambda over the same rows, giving 199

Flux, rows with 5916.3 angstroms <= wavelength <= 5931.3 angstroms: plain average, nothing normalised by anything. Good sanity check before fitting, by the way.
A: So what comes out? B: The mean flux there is 6.35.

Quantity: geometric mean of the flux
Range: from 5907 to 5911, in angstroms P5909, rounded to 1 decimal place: 6.2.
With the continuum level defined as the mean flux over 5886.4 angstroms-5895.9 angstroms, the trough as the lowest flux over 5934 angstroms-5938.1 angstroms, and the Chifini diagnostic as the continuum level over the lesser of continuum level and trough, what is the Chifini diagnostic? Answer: 1.00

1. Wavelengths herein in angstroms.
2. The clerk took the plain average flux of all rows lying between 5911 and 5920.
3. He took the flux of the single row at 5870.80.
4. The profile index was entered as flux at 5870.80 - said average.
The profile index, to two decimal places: 0.33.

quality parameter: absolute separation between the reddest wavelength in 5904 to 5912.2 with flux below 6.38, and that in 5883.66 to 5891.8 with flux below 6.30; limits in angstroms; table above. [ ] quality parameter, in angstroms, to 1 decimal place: 20.4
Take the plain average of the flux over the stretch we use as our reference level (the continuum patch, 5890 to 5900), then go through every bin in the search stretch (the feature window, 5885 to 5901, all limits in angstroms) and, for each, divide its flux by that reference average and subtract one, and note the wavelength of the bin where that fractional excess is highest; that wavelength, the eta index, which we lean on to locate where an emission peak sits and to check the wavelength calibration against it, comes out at 5900.62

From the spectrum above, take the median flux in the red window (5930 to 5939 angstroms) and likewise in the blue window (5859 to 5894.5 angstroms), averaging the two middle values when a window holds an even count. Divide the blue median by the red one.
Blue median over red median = 1.01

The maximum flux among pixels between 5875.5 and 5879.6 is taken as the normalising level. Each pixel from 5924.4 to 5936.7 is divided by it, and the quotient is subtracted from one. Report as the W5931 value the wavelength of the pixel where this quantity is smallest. 5930.58 angstroms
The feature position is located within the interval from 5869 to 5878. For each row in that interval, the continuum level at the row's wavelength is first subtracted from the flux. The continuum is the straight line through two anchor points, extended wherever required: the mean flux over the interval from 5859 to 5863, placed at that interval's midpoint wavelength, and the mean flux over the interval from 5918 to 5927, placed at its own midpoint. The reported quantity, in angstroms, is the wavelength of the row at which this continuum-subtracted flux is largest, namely 5873.51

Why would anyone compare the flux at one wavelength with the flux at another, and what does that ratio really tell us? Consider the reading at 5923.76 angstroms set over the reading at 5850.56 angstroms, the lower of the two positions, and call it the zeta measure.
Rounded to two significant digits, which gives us 0.96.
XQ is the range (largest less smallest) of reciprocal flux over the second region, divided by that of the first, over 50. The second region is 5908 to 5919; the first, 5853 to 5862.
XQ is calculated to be 0.027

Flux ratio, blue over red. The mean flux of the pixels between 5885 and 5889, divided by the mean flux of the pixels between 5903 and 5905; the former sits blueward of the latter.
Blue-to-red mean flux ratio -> 0.954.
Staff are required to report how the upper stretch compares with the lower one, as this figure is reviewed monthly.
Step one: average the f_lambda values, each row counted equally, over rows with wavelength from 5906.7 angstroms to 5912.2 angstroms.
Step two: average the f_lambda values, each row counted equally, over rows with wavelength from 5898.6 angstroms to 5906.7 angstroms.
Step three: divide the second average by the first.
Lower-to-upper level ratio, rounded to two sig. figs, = 0.99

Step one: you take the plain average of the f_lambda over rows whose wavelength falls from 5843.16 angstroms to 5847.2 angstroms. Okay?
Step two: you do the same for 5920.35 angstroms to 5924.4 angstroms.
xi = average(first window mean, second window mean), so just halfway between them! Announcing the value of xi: 6.50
